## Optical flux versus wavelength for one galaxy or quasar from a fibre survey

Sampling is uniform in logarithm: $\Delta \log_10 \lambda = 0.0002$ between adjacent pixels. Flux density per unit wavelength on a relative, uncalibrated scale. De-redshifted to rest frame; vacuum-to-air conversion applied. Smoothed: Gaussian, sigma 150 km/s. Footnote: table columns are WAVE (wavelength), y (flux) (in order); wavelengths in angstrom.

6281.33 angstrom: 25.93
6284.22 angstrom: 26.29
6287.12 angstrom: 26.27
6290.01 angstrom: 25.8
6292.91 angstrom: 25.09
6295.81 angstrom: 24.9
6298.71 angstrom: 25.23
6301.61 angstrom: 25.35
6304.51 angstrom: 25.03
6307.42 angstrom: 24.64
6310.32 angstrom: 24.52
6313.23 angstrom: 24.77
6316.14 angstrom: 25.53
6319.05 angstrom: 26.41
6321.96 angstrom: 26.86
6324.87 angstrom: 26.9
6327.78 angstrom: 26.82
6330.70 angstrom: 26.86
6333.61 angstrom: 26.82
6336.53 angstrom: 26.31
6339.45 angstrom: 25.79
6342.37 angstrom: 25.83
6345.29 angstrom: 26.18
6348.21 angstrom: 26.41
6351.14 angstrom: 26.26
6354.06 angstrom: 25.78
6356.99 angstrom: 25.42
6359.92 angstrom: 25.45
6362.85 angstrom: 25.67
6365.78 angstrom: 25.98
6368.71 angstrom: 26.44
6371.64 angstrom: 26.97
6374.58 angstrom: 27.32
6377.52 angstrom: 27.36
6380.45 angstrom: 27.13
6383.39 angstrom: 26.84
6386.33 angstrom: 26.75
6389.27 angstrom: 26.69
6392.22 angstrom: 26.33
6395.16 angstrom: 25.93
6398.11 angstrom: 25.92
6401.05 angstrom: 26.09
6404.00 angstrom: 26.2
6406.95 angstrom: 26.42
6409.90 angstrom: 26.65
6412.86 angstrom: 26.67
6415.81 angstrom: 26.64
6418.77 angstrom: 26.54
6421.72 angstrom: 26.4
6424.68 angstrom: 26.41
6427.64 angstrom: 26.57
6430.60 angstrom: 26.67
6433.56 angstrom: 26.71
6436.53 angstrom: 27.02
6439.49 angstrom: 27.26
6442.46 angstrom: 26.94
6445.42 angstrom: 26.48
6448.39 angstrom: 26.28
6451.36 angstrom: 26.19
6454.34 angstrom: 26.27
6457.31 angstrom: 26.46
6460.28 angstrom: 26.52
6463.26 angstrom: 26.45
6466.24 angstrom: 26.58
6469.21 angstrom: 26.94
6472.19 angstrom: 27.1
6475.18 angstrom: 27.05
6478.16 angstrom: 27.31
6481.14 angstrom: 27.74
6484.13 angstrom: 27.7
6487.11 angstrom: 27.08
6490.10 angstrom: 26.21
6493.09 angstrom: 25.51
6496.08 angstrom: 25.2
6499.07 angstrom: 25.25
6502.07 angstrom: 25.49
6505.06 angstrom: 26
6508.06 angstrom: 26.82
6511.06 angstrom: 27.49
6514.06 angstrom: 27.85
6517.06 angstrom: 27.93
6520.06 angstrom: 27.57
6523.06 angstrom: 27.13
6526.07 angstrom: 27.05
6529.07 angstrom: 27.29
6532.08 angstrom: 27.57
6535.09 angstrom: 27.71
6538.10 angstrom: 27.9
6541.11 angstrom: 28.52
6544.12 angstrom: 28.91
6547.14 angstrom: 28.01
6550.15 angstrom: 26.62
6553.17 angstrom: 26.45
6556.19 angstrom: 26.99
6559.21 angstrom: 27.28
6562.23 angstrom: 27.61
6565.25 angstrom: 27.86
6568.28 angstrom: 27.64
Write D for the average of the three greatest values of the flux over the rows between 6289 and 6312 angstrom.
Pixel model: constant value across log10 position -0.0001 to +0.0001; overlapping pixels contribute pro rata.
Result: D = 25.5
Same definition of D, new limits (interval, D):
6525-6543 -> 28.0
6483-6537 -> 27.8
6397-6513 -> 27.6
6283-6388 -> 27.3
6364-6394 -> 27.3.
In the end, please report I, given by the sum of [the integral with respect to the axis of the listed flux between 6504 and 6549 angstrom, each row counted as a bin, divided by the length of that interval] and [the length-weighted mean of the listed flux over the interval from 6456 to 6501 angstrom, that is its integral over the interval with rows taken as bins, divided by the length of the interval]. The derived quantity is 54.2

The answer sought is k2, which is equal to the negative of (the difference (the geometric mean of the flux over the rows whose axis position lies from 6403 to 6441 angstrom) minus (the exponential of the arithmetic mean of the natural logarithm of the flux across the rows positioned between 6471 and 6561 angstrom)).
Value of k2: 0.45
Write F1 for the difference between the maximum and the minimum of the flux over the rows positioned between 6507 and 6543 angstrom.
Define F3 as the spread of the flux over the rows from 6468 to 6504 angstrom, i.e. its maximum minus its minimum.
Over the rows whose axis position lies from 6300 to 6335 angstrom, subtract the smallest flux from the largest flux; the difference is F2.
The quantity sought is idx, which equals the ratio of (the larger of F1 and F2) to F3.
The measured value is 0.9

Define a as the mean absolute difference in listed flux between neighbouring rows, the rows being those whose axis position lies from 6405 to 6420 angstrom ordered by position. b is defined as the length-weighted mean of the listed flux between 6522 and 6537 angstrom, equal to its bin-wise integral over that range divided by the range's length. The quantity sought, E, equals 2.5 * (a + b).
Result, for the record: 68.7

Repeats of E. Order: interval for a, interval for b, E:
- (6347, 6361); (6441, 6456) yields 66.7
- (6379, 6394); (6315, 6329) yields 66.8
